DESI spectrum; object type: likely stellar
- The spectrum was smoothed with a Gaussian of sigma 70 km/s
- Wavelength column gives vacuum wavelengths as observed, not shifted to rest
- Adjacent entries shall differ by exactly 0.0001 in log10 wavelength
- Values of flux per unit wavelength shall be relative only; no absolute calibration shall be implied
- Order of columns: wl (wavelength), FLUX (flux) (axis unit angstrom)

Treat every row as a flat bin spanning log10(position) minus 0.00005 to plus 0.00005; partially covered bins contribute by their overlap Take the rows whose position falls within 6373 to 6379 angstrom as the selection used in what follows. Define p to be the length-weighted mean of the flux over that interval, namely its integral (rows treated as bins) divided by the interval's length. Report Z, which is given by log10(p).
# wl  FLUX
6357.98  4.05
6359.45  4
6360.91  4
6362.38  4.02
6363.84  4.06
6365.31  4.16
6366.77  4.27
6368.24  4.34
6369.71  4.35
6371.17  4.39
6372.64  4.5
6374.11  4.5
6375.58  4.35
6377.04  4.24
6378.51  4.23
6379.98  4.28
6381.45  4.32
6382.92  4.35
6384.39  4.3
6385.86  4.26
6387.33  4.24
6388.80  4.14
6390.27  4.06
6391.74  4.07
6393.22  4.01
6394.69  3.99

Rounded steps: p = 4.35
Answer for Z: 0.638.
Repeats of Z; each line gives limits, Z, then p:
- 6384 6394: 0.618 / 4.15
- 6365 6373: 0.637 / 4.34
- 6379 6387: 0.633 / 4.30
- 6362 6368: 0.618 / 4.15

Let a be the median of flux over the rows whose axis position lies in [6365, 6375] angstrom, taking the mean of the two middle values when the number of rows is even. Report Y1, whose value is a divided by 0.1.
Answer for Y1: 43.5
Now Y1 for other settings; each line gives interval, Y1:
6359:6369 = 40.6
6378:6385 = 43.0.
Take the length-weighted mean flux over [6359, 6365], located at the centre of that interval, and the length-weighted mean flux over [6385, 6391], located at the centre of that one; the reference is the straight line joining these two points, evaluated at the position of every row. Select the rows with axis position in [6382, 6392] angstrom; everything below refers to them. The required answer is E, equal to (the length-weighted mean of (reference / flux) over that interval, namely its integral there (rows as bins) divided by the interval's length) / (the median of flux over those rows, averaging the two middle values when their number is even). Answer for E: 0.234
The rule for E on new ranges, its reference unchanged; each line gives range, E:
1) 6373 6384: 0.221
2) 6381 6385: 0.222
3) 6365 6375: 0.215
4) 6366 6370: 0.217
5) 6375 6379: 0.228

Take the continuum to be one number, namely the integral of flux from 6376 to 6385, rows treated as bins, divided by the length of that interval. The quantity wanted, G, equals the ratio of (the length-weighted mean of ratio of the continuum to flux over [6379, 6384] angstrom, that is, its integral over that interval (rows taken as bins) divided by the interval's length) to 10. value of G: 0.099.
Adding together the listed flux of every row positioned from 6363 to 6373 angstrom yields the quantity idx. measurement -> 30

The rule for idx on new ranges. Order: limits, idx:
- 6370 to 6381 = 30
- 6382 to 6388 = 17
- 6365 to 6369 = 13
